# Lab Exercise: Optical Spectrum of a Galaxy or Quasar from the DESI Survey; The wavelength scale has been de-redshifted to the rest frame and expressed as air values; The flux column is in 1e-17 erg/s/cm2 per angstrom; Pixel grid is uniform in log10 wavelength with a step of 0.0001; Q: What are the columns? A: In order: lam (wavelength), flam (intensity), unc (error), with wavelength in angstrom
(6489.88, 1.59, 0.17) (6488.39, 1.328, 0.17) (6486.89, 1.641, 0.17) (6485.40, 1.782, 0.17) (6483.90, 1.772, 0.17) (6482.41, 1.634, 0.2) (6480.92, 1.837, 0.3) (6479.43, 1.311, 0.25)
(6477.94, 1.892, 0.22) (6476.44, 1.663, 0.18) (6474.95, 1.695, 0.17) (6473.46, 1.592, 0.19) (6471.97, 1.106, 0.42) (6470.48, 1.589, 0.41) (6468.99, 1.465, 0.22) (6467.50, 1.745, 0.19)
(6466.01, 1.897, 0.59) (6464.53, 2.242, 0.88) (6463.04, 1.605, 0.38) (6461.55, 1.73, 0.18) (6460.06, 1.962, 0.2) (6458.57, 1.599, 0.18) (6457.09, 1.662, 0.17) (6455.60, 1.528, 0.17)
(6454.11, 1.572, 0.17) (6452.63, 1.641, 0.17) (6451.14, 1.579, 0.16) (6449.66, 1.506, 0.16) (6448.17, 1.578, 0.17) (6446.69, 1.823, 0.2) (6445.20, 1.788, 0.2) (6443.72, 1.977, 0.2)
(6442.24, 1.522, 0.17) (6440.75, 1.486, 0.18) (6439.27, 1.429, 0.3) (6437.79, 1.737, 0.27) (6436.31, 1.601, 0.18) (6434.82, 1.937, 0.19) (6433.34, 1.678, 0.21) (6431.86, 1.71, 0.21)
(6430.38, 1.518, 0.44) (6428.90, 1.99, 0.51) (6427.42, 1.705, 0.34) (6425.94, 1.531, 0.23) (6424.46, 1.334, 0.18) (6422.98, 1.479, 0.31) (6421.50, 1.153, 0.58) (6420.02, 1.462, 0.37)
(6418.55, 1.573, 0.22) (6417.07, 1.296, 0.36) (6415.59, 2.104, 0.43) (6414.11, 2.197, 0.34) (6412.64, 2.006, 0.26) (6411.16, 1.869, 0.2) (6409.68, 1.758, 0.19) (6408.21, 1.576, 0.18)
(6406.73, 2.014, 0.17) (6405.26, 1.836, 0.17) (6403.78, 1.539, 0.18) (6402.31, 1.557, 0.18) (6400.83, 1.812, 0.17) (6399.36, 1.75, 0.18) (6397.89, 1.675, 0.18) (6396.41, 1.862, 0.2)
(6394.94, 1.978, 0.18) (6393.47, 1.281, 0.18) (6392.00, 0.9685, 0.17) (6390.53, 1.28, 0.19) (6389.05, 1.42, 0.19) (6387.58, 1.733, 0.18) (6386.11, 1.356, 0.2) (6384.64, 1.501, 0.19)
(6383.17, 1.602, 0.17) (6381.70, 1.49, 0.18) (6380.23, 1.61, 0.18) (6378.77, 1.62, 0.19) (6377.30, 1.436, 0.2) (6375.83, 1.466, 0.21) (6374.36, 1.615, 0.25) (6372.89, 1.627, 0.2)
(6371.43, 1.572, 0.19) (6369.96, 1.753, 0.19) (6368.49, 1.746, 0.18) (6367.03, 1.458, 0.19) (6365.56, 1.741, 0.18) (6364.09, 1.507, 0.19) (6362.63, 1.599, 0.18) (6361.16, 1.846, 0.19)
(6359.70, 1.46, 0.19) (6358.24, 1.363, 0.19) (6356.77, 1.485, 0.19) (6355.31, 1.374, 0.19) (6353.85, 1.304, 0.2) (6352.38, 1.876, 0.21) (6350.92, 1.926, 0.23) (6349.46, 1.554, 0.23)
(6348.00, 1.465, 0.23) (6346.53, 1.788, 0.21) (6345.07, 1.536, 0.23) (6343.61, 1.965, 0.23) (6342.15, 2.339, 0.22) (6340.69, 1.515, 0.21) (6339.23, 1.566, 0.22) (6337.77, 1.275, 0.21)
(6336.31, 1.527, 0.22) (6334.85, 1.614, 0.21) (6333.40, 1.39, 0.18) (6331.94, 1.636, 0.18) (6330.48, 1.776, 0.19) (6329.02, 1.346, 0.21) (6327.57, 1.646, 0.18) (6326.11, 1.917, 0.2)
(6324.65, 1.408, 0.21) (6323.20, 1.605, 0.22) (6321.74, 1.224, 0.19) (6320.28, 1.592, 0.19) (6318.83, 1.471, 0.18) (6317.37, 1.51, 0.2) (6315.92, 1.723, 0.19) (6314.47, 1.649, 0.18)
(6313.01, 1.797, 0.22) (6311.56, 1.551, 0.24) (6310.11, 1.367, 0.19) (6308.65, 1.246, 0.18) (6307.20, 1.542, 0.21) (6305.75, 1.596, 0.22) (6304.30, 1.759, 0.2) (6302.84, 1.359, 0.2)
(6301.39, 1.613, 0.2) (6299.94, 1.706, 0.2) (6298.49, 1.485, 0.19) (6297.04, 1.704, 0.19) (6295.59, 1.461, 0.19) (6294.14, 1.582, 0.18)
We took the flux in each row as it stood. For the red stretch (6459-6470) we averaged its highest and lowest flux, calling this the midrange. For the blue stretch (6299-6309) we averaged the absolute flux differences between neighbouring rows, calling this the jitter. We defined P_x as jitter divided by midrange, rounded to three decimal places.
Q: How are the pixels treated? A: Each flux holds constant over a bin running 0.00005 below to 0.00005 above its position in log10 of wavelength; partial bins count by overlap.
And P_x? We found 0.113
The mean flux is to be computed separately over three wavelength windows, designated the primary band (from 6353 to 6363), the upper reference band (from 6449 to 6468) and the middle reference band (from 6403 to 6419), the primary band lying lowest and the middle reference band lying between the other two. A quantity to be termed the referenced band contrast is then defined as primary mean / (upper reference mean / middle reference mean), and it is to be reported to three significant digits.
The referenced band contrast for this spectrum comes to 1.56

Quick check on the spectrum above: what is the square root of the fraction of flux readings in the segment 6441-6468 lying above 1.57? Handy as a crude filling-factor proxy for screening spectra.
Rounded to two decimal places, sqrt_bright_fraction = 0.91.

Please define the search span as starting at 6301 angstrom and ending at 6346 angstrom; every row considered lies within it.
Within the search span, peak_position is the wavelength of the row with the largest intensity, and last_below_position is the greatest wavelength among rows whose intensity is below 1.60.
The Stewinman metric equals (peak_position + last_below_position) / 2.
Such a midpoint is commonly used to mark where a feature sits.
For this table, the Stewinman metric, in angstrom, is 6343.6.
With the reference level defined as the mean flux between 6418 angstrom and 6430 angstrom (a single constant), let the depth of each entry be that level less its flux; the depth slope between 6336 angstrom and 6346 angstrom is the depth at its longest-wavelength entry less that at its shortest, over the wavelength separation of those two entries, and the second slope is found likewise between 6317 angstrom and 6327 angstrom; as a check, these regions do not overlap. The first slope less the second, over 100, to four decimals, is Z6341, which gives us 0.0005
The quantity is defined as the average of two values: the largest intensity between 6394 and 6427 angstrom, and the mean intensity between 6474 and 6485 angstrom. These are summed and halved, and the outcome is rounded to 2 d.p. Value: 1.94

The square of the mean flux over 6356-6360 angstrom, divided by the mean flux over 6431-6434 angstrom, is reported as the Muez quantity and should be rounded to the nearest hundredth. 1.22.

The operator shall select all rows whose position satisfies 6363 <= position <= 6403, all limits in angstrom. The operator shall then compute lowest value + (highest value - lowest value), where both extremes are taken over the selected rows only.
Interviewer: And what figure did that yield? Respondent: 1.98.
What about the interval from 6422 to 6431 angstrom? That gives 1.99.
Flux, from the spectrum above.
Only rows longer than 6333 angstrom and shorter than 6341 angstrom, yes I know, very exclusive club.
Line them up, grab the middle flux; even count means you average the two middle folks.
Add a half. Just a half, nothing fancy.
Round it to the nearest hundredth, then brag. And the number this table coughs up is 2.02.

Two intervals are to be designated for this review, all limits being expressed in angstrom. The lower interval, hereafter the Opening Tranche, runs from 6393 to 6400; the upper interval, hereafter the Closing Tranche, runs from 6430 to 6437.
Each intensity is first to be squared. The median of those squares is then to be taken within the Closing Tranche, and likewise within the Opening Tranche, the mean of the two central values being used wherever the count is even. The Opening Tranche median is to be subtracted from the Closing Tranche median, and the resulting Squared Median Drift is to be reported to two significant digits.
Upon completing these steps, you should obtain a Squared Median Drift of -0.25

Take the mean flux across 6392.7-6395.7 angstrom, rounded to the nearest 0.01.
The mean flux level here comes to 1.63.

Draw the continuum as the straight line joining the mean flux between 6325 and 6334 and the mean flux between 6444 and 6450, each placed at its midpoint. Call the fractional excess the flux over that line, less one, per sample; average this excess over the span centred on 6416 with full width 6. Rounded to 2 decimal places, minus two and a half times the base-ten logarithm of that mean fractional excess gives 2.74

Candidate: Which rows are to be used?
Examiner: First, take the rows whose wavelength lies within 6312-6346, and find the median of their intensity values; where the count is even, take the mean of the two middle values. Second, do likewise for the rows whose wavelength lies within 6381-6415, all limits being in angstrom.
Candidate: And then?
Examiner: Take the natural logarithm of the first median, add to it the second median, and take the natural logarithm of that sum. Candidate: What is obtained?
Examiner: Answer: 0.761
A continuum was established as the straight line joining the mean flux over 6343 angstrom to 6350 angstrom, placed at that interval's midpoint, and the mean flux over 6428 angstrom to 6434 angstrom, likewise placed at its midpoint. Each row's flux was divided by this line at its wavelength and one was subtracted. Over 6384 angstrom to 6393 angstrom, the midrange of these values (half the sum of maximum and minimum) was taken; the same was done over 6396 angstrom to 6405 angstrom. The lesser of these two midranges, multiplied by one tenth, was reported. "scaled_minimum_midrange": -0.0202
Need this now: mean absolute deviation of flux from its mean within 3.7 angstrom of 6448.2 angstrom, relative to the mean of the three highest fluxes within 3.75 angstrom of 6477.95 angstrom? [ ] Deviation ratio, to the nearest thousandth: 0.067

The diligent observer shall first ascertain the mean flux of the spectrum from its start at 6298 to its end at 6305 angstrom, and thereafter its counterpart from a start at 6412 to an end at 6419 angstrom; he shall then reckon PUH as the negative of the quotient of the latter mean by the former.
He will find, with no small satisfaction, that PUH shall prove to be -1.16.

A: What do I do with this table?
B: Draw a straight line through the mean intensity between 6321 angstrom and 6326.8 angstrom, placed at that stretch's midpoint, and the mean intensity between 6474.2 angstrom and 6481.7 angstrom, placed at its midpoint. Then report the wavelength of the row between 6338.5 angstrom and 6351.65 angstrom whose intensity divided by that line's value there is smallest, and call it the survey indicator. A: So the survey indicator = 6348.00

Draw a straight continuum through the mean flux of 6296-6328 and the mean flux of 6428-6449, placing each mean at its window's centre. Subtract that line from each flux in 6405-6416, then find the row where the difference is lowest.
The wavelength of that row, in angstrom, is 6408.21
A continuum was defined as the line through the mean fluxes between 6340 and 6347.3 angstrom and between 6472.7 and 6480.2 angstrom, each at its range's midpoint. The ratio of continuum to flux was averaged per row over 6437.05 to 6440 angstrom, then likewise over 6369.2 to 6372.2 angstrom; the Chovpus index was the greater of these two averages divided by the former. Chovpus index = 1.00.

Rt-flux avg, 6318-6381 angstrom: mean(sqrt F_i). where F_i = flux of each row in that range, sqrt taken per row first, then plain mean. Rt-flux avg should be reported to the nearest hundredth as 1.26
